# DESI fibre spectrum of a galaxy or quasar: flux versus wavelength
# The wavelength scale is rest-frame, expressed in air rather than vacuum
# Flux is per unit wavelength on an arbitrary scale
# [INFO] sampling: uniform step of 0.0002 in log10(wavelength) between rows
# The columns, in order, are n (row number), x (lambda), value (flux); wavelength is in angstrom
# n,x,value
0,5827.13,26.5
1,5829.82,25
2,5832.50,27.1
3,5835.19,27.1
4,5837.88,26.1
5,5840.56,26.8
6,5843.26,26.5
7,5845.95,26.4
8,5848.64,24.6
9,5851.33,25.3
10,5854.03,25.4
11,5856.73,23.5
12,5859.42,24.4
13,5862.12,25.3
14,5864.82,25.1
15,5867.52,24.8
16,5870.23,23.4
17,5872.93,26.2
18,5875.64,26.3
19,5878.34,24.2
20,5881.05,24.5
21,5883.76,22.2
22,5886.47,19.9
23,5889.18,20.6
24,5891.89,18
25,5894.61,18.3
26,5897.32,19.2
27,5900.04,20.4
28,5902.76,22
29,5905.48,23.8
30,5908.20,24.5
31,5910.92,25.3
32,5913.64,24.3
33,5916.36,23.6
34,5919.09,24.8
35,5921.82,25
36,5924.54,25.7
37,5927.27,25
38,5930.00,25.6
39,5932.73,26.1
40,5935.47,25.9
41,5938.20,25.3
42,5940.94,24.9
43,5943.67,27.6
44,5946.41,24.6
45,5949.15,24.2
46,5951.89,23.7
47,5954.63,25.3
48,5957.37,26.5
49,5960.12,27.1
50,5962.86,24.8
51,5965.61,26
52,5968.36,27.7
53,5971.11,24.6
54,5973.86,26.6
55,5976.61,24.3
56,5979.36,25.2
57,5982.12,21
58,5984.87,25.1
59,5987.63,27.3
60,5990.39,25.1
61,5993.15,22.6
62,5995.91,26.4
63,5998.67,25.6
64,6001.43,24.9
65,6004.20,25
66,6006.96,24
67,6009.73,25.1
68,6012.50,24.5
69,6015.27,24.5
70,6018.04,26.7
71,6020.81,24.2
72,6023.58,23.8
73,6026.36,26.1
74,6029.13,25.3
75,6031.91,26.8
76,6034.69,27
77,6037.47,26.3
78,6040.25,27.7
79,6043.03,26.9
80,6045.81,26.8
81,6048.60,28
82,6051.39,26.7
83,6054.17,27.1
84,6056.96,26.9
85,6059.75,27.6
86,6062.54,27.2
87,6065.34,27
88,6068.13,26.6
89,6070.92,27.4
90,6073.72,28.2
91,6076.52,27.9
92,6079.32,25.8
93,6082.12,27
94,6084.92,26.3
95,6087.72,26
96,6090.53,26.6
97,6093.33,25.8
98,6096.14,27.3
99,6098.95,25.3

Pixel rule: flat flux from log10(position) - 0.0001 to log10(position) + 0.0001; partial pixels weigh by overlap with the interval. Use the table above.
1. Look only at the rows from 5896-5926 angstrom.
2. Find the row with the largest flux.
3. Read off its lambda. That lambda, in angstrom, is 5924.54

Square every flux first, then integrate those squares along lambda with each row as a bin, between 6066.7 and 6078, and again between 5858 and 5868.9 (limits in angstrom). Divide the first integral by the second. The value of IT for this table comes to 1.27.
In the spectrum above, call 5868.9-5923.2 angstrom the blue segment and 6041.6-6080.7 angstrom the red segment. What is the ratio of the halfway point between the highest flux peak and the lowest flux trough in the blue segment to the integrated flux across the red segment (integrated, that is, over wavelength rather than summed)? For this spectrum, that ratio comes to 0.021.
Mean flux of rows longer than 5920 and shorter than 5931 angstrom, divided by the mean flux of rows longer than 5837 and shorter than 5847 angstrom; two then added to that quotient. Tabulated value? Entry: 2.96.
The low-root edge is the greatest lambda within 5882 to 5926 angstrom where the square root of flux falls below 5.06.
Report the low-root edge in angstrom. 5921.82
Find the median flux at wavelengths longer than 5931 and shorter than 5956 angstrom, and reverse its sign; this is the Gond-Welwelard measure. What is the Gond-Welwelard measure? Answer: -25.30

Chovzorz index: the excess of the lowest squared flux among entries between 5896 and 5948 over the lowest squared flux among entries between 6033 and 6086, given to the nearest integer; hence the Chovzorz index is -297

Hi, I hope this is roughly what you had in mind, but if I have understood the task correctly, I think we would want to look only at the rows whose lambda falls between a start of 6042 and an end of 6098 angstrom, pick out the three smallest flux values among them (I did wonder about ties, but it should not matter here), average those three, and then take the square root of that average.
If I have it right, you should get 5.09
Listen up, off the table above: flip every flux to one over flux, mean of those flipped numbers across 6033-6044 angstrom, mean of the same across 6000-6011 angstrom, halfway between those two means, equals 0.0388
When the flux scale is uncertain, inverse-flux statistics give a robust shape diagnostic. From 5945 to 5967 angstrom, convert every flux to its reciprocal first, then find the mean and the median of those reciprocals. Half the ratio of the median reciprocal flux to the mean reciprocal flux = 0.504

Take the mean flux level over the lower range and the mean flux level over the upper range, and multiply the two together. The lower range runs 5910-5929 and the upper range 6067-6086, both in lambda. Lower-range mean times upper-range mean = 671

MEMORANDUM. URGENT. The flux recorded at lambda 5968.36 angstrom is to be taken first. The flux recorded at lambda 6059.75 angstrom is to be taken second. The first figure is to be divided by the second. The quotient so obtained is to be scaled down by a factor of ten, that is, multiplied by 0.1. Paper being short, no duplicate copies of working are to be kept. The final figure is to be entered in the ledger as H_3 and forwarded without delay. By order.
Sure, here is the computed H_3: 0.100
